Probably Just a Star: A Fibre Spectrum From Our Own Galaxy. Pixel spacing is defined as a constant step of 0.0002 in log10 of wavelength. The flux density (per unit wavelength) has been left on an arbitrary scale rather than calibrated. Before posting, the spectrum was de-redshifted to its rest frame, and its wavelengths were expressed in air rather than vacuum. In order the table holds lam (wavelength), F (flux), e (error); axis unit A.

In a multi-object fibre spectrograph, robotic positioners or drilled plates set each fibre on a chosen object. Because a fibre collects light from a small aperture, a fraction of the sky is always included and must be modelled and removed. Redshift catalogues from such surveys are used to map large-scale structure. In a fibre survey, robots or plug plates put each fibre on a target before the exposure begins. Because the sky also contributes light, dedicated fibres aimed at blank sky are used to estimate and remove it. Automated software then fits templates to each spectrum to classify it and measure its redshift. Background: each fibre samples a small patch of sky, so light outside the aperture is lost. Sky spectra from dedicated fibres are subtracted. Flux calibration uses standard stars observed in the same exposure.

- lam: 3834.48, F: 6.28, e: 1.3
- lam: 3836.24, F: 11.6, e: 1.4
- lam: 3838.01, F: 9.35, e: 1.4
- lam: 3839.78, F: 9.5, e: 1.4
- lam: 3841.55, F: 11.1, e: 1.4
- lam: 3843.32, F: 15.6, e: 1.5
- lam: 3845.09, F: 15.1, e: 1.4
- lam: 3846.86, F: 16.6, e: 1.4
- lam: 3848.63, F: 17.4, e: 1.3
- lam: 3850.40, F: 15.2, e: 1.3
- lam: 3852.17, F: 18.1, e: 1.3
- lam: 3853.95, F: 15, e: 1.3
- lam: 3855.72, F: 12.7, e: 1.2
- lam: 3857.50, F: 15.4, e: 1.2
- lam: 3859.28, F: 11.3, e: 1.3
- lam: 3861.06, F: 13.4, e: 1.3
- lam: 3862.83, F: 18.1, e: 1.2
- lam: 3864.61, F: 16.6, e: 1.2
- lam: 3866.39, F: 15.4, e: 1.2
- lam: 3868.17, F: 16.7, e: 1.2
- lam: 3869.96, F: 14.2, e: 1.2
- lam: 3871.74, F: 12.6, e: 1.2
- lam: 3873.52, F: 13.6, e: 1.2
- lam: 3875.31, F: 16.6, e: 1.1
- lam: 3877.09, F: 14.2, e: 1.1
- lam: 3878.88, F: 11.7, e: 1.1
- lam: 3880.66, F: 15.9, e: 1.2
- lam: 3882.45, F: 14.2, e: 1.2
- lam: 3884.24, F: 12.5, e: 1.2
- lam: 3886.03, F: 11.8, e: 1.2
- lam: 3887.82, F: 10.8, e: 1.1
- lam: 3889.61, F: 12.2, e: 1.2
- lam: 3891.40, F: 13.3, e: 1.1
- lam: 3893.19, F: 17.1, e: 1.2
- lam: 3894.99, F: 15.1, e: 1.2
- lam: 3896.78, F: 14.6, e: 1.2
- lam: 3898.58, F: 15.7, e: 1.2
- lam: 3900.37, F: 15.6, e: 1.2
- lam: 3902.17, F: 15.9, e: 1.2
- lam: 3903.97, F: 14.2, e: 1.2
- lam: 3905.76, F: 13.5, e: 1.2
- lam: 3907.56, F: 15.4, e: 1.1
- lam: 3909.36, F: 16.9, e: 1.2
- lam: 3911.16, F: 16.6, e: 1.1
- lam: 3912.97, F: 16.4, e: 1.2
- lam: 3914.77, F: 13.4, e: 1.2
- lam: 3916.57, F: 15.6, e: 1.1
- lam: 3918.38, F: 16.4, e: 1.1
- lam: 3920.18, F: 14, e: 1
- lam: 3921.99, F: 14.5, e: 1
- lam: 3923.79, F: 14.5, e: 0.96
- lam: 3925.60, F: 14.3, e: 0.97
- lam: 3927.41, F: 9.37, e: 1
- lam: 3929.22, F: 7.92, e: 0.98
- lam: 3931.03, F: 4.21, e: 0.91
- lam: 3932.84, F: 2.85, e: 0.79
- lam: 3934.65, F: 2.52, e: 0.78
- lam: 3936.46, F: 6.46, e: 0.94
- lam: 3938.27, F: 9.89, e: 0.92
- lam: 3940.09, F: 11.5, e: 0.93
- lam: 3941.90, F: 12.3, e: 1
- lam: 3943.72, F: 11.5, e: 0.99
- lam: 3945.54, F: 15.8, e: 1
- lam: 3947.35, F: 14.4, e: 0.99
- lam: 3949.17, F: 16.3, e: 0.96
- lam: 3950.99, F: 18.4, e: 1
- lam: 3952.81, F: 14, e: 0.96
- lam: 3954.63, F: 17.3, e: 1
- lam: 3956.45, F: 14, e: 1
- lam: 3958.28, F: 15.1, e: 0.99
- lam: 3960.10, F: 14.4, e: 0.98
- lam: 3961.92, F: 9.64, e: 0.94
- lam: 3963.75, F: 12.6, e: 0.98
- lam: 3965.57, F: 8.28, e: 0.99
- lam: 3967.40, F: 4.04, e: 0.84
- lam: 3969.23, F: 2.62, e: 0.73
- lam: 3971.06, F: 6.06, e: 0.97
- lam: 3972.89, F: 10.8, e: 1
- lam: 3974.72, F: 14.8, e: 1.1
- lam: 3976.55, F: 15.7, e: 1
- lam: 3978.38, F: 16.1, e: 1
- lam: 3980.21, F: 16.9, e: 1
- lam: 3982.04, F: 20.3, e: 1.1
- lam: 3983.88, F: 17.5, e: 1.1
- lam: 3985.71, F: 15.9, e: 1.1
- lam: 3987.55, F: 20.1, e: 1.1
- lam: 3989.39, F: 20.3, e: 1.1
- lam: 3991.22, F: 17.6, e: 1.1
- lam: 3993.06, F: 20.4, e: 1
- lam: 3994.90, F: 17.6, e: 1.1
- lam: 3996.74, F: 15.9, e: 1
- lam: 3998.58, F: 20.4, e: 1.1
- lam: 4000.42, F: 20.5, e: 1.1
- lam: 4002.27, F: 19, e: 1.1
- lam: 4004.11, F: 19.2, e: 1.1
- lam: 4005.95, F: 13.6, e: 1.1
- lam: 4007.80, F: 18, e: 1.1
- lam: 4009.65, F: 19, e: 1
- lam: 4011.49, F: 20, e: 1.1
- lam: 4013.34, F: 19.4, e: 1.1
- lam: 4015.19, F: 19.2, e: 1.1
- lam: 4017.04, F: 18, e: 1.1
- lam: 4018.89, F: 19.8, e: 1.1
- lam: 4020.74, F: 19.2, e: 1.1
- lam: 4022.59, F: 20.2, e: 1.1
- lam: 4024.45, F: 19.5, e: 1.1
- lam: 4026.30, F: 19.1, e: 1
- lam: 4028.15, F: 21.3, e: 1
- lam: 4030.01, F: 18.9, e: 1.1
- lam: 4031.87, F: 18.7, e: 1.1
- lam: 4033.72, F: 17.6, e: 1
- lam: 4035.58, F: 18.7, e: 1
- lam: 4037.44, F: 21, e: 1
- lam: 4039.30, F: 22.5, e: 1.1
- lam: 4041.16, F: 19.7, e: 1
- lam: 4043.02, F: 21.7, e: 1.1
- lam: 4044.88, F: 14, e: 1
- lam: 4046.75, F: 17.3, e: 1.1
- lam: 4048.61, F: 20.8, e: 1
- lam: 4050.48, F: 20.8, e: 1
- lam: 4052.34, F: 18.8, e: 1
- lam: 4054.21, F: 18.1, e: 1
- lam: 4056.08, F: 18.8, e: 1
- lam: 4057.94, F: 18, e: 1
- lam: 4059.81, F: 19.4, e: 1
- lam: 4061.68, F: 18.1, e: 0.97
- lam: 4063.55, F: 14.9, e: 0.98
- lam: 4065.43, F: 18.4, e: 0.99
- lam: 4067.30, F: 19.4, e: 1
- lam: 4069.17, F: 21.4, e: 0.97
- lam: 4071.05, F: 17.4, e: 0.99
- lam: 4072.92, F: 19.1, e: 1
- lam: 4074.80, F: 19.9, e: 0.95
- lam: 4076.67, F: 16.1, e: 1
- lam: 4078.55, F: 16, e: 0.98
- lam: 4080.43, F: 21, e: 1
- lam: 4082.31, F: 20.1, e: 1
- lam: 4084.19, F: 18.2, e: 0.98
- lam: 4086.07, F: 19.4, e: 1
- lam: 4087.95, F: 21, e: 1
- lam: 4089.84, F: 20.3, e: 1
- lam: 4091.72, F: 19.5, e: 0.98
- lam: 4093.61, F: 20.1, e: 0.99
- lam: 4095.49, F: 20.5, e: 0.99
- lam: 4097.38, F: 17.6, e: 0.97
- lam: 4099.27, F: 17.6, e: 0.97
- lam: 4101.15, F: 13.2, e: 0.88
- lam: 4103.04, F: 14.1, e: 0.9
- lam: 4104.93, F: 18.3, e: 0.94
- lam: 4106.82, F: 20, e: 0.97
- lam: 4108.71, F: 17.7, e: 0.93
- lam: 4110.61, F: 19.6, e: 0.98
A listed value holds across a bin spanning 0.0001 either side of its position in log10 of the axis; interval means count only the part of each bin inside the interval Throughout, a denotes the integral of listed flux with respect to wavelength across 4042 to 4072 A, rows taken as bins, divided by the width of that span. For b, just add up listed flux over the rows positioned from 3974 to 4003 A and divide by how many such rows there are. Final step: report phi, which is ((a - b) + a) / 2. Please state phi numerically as 9.6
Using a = 18.6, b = 18.1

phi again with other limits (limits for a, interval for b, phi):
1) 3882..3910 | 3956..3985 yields 8.1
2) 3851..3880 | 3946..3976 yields 8.7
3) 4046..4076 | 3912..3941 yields 13.3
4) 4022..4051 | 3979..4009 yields 10.3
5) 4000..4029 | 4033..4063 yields 9.5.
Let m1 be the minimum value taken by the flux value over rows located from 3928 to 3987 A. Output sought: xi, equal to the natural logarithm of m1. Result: 0.92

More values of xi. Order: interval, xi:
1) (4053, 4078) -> 2.70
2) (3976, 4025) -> 2.61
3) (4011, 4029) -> 2.89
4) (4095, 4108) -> 2.58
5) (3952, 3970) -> 0.96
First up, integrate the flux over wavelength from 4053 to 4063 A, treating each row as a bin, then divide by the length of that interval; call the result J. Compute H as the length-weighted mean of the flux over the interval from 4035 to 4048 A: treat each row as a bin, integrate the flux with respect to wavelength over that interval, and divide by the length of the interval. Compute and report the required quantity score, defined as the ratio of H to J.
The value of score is 1.05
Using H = 19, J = 18.4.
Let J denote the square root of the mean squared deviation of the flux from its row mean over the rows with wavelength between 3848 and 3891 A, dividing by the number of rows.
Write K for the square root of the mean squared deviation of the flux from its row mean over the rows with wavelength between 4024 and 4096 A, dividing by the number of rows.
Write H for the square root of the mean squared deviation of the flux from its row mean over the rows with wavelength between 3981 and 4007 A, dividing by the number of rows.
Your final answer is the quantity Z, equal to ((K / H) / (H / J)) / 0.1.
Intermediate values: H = 2.1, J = 2.1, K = 1.8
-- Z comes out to 9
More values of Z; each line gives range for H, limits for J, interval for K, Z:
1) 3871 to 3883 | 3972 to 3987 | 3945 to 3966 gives 28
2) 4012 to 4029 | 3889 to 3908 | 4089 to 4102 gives 45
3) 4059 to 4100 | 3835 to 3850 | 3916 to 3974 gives 48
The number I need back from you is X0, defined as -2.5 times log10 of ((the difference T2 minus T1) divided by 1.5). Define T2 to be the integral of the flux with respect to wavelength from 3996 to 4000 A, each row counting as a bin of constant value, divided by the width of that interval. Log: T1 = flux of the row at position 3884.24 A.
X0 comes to -1.5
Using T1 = 12.5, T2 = 18.6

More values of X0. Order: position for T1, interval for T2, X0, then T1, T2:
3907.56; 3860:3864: 2.0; 15.4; 15.6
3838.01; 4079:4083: -2.1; 9.35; 20.0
